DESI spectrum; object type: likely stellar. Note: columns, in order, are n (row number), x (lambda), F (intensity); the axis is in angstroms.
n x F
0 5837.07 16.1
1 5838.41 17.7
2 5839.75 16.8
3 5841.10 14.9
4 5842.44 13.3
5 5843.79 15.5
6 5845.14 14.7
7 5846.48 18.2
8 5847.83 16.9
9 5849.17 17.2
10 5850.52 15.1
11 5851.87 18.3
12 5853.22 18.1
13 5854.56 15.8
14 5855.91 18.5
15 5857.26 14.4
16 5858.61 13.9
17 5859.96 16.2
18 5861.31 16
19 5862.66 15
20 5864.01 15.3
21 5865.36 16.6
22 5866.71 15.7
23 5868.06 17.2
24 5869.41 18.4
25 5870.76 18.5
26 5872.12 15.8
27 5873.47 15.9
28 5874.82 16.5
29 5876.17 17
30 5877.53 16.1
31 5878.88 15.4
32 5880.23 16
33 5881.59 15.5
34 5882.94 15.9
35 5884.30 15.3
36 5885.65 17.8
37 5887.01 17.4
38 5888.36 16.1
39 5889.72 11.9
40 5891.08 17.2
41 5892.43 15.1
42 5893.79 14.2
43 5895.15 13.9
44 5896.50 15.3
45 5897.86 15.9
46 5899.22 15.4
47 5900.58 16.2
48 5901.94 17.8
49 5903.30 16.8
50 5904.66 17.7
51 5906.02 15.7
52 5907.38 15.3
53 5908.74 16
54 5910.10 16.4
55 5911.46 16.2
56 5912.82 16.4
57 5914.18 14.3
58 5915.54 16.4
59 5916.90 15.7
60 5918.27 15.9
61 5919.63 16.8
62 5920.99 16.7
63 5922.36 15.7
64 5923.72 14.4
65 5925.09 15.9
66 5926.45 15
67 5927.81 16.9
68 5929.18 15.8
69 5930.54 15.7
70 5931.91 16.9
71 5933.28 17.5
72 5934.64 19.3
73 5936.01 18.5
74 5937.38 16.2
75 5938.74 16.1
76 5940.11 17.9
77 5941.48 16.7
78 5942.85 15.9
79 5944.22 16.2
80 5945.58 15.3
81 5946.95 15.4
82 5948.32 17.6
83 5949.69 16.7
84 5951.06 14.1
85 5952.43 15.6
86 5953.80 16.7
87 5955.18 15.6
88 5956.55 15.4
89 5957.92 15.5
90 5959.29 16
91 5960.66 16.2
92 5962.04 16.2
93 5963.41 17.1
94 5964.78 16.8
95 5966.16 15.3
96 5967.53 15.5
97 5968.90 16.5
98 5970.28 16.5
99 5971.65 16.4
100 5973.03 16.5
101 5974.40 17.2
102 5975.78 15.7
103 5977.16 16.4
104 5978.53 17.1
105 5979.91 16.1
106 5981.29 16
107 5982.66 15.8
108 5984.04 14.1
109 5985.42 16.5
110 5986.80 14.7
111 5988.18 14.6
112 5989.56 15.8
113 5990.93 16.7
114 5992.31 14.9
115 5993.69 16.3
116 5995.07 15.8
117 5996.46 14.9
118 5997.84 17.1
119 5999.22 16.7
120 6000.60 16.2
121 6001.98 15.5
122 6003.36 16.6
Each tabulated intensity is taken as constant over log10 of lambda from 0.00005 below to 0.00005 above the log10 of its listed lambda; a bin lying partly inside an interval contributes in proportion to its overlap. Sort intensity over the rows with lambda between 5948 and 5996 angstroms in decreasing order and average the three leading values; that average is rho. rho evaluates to 17.3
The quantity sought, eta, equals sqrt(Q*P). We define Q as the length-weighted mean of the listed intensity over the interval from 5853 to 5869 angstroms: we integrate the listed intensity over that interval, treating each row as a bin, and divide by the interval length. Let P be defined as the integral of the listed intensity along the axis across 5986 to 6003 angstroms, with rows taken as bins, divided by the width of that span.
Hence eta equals 15.9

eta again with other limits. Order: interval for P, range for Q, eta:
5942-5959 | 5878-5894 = 15.8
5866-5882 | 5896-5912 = 16.4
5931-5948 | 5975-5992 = 16.3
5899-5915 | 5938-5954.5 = 16.2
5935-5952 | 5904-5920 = 16.2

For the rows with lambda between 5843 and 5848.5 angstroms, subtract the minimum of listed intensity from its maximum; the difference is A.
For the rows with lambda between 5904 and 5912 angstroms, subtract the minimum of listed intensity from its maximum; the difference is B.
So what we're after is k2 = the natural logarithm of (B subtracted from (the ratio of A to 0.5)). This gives 1.53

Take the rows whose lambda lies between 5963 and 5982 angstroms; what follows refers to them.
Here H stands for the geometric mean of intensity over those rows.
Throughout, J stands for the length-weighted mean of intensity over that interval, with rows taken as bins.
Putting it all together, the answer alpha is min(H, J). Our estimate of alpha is 16.4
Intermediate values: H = 16.4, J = 16.4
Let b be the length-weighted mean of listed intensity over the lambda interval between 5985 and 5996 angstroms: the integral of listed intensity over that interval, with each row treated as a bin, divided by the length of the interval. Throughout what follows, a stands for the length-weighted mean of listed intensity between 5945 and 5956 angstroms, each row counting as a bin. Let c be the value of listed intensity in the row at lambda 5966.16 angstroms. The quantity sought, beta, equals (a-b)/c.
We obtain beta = 0.016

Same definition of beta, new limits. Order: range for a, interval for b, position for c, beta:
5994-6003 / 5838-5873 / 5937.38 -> -0.014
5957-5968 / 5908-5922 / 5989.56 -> 0.000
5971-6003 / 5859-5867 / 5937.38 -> 0.014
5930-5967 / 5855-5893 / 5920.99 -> 0.017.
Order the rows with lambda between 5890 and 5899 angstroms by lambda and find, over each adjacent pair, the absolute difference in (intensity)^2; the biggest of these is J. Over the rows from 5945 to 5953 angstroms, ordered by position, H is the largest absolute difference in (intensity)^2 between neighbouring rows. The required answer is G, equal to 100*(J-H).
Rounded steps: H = 80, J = 68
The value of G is -1225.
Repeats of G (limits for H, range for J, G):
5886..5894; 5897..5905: -9983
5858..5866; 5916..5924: -3010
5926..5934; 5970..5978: -1126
